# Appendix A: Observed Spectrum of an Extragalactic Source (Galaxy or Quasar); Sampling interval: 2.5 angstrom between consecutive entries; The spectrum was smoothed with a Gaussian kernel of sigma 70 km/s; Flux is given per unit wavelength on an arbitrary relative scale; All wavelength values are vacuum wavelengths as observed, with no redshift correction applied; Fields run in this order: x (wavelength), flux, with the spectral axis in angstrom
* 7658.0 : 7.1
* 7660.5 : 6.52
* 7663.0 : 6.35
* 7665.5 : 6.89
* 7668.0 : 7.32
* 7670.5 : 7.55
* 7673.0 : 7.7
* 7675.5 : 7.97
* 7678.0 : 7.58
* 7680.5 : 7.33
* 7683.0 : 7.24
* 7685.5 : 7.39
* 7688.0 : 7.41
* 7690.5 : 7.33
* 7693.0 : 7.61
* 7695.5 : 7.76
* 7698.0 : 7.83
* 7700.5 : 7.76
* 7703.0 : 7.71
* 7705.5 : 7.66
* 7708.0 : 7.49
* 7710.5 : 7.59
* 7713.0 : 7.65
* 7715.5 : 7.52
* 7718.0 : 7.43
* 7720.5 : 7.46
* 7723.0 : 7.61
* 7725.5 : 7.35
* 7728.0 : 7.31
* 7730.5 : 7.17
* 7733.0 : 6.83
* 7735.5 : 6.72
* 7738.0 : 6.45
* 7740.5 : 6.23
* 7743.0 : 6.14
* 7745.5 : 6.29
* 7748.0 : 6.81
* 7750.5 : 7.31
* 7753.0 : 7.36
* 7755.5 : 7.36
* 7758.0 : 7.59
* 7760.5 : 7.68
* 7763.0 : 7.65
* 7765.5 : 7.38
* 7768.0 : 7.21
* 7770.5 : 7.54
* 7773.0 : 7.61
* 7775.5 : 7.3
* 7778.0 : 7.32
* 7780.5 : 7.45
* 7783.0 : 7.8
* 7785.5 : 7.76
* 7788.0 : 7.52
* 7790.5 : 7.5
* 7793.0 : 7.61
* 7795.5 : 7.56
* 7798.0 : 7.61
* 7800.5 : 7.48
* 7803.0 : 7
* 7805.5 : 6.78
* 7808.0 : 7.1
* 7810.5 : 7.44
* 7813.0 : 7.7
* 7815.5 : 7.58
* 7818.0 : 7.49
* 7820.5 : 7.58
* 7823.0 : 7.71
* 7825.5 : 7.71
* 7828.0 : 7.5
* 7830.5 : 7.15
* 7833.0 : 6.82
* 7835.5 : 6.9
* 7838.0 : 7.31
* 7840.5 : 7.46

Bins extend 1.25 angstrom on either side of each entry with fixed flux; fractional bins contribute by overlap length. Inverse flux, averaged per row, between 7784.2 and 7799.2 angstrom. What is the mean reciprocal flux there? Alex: 0.132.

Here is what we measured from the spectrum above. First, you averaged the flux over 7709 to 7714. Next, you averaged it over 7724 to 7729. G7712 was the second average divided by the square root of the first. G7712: 2.66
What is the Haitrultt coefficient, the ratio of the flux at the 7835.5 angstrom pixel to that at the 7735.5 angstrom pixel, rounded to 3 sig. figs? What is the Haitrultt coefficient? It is 1.03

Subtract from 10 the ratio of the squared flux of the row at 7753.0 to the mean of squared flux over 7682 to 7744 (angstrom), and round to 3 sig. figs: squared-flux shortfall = 8.99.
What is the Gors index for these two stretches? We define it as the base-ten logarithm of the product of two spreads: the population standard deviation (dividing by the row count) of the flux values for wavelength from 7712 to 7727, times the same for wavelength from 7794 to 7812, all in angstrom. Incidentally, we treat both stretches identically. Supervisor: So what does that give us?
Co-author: -1.5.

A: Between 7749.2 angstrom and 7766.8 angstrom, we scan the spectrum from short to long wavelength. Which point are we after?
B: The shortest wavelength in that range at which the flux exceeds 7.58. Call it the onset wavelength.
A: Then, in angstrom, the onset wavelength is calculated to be 7758.0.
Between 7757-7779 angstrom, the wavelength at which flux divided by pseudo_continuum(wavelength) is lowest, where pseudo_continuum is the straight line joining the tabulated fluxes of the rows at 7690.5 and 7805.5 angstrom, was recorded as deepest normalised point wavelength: 7768.0 angstrom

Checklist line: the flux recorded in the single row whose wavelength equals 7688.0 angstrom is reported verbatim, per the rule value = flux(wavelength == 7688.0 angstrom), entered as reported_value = 7.41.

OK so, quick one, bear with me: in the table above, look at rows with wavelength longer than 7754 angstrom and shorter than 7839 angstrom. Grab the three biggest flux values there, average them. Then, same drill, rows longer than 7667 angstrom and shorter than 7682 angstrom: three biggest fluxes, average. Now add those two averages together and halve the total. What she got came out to 7.75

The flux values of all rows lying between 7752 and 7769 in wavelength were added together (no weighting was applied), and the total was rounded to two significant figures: 52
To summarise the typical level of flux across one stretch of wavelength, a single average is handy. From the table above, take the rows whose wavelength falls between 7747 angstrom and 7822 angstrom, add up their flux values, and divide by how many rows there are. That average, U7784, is 7.44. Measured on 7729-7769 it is 7.01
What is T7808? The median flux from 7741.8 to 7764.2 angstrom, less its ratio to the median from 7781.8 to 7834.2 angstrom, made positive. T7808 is 6.38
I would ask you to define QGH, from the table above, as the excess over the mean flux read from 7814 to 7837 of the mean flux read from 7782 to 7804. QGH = 0.16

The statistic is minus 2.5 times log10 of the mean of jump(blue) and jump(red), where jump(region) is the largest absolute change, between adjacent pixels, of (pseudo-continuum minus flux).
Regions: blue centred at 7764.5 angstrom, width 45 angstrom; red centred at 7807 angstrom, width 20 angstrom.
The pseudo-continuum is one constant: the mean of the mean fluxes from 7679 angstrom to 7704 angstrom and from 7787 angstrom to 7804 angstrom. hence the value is 0.75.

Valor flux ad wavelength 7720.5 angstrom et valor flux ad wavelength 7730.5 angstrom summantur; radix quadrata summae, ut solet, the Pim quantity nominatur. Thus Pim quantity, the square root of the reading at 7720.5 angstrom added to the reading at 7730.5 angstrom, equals 3.82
